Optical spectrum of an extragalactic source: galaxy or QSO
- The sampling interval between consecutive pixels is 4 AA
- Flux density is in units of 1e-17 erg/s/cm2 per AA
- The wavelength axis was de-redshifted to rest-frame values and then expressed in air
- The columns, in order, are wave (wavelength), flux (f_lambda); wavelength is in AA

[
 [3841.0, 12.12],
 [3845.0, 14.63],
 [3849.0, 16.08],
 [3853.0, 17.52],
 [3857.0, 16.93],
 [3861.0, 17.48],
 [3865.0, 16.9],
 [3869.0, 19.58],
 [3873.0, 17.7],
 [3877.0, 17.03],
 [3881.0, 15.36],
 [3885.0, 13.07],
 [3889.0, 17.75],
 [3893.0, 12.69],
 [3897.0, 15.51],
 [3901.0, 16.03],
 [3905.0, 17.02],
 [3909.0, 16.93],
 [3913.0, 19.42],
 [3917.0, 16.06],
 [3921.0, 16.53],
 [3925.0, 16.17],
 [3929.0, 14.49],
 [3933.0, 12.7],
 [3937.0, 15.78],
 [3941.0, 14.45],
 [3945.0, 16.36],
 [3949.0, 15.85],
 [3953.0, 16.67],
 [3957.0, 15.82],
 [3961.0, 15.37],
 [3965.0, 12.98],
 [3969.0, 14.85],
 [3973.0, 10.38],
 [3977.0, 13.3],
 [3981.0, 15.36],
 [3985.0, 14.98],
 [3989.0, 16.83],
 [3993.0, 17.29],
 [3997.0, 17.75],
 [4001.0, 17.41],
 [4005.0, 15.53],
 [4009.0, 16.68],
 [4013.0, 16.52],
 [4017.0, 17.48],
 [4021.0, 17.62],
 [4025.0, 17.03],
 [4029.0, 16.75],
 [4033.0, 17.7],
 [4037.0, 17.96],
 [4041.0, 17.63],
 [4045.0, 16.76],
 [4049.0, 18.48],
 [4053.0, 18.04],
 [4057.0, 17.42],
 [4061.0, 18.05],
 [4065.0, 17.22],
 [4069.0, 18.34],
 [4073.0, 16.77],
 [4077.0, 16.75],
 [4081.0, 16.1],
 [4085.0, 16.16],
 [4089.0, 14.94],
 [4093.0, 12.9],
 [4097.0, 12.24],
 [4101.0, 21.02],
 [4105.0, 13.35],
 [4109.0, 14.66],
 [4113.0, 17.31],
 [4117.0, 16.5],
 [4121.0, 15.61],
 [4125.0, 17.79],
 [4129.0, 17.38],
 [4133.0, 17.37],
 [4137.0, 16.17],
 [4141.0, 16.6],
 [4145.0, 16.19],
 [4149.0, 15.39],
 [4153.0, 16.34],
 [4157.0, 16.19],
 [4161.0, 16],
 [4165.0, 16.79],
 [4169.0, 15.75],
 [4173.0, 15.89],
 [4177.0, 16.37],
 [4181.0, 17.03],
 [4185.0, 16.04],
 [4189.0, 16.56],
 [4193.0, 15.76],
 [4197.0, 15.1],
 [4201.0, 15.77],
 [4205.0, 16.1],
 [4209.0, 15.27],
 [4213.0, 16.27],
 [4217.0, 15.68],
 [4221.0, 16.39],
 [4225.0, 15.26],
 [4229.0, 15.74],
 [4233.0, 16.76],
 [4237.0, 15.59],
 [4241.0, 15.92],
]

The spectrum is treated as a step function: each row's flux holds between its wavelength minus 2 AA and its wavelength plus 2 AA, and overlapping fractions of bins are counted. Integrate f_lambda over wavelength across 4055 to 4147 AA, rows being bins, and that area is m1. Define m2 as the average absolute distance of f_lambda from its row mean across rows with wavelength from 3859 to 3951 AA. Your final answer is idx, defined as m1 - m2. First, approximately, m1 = 1507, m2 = 1.34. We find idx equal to 1506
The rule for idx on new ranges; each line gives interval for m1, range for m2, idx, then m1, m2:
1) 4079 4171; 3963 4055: 1474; 1475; 1.46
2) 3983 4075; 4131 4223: 1585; 1585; 0.41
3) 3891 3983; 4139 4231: 1402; 1403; 0.40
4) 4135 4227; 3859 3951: 1474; 1476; 1.34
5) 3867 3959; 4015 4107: 1475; 1476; 1.34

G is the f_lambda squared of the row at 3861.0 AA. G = 306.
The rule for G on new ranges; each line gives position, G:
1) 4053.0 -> 325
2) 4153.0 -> 267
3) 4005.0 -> 241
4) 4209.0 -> 233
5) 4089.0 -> 223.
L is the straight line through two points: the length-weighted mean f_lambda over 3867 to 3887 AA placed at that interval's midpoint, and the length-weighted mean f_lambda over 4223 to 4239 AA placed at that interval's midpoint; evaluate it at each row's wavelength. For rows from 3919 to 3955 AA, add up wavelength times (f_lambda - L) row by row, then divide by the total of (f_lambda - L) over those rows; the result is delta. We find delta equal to 3934.5 AA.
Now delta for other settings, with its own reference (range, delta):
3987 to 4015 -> 3996.8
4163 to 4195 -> 4178.0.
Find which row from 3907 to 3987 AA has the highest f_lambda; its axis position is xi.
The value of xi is 3913.0 AA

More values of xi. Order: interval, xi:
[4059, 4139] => 4101.0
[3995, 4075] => 4049.0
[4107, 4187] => 4125.0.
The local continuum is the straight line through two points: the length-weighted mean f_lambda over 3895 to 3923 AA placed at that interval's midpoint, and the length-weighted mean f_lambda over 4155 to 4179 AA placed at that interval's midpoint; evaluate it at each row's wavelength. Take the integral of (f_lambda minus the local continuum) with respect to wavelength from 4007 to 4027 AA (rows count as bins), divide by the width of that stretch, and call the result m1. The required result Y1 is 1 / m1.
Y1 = 1.9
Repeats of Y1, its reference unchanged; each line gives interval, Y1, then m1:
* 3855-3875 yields 1.2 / 0.8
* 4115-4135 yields 1.5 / 0.7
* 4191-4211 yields -2.1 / -0.5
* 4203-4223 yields -8.9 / -0.1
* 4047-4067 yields 0.7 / 1.4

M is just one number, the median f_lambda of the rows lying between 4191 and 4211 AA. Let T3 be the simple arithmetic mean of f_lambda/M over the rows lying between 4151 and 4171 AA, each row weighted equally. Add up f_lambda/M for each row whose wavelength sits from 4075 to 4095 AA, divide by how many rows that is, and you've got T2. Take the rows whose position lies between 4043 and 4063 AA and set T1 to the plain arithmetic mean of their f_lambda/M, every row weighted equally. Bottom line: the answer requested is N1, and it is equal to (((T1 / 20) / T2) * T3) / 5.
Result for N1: 0.0119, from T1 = 1.13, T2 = 0.98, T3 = 1.03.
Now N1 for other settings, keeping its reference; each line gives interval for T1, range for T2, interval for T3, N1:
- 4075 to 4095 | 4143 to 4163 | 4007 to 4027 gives 0.0104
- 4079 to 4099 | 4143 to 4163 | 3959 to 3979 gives 0.0077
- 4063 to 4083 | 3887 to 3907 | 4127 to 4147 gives 0.0115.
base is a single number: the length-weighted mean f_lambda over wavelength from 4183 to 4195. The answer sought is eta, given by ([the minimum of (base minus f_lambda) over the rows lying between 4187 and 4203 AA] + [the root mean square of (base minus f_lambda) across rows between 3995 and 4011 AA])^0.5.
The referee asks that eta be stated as 0.82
